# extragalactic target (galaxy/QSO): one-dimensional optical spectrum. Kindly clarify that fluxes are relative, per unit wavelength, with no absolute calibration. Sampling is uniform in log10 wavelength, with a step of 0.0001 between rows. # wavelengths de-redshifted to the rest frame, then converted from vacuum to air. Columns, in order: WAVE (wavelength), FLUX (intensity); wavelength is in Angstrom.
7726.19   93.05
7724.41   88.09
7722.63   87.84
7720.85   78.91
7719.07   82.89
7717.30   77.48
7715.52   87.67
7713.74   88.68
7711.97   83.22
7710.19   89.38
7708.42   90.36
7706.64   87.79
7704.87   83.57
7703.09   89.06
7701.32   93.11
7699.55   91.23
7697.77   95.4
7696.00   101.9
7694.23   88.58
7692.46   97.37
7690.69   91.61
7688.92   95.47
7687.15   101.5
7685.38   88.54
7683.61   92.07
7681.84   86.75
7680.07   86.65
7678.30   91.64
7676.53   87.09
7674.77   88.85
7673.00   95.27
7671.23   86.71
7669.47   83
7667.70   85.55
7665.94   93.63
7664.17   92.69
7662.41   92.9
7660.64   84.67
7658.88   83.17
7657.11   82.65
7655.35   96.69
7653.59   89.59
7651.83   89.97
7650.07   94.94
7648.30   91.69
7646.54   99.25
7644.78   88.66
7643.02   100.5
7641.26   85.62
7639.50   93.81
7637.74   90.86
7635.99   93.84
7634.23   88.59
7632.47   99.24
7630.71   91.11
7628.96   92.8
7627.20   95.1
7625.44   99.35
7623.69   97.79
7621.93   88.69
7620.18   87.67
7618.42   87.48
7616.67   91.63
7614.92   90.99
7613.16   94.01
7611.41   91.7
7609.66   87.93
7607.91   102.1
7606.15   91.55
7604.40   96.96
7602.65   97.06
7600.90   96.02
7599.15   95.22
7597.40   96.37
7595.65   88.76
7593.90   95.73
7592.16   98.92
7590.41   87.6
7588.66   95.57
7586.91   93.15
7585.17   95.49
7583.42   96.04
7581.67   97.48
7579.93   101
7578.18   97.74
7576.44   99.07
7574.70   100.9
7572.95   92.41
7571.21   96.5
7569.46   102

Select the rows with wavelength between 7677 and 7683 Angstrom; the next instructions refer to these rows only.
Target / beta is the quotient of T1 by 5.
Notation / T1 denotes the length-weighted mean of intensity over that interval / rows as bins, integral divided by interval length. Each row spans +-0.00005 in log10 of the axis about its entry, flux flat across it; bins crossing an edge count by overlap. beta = 17.7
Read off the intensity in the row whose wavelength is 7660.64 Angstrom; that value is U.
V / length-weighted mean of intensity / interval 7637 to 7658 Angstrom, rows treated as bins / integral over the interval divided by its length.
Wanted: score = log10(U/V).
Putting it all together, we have -0.036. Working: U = 84.67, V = 92.0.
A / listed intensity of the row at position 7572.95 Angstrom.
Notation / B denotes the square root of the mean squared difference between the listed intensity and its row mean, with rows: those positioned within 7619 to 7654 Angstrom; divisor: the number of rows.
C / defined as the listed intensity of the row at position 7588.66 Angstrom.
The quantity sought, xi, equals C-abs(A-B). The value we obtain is 8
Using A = 92.41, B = 4.34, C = 95.57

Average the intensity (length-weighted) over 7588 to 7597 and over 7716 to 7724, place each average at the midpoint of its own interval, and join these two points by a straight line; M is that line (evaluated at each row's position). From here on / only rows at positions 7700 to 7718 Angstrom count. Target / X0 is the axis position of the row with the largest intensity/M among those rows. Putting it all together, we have 7701.32 Angstrom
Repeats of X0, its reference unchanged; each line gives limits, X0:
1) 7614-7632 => 7625.44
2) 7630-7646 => 7643.02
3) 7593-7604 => 7602.65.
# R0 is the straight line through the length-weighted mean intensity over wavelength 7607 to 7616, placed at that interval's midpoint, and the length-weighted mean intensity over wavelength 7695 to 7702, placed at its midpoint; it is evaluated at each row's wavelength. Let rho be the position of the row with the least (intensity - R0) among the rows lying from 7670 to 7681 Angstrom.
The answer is 7680.07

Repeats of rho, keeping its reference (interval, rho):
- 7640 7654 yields 7641.26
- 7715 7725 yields 7717.30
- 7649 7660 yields 7657.11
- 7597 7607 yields 7606.15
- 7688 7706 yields 7704.87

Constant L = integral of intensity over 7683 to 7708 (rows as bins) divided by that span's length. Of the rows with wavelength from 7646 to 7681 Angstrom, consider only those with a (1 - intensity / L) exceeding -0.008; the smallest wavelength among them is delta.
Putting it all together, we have 7648.30 Angstrom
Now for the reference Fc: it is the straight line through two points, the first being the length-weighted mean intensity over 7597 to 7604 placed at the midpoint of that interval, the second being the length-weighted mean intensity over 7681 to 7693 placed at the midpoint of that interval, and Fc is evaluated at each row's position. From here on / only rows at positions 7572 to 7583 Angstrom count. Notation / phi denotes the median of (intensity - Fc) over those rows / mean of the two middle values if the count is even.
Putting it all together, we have 1.4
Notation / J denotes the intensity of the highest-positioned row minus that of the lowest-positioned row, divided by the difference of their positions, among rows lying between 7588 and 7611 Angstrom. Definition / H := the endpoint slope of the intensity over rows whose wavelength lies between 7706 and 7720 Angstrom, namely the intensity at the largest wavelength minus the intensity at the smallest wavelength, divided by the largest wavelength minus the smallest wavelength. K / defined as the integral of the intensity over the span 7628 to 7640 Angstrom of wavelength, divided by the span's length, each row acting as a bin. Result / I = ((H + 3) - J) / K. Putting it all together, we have 0.032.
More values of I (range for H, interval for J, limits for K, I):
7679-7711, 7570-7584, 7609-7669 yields 0.034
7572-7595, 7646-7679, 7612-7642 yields 0.037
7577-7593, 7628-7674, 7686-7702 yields 0.032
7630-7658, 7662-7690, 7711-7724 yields 0.031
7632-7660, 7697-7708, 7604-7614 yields 0.035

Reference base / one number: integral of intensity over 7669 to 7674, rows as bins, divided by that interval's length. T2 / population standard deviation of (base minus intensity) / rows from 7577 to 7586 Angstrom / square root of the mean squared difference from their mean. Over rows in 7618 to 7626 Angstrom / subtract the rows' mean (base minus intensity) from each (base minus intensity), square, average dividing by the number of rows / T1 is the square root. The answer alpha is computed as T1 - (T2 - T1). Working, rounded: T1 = 5.2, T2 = 1.9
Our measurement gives 8.6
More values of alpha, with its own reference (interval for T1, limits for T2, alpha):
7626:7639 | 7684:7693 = 1.9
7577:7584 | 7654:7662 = -2.1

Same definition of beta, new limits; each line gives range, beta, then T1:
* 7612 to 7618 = 18.4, 92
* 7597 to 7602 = 19.2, 96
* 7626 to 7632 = 18.7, 94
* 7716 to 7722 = 16.1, 81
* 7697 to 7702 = 18.6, 93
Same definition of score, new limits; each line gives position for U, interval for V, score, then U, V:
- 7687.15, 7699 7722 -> 0.070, 101.5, 86.4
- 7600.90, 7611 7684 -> 0.023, 96.02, 91.0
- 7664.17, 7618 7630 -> -0.001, 92.69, 92.9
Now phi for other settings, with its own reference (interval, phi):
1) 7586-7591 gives -3.5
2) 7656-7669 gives -8.4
